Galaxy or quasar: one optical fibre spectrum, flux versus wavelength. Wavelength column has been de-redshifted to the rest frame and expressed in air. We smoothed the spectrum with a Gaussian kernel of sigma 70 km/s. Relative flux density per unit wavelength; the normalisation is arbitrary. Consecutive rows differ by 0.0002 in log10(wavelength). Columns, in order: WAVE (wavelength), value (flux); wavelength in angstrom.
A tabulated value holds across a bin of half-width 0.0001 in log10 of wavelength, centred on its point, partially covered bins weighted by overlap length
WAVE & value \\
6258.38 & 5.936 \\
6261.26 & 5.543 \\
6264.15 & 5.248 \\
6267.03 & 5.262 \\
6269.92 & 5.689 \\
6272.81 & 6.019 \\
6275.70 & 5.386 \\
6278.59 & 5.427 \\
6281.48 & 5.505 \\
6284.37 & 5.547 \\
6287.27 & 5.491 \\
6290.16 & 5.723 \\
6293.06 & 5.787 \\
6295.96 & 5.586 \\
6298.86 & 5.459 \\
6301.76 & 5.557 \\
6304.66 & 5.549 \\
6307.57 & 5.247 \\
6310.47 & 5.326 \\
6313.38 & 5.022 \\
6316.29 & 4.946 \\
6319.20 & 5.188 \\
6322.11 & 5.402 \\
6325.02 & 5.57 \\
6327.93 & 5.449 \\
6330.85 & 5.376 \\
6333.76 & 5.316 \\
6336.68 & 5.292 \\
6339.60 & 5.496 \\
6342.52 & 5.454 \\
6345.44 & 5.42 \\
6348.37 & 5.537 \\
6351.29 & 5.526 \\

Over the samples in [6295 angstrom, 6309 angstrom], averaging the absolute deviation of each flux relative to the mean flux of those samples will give 0.101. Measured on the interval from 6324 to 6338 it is 0.087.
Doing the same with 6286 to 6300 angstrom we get 0.117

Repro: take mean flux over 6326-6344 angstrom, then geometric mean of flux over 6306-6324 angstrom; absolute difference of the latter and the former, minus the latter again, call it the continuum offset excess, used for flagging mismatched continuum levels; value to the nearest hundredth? -4.97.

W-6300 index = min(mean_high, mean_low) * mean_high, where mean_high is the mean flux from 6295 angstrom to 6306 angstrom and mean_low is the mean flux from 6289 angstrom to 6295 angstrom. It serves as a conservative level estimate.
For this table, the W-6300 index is 30.7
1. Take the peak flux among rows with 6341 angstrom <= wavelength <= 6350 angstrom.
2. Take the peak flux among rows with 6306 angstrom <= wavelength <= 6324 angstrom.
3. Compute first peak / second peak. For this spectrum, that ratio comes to 1.02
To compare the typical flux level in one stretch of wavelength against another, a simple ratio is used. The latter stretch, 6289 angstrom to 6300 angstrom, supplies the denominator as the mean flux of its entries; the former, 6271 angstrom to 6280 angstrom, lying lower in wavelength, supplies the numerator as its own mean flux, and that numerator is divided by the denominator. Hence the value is 1.00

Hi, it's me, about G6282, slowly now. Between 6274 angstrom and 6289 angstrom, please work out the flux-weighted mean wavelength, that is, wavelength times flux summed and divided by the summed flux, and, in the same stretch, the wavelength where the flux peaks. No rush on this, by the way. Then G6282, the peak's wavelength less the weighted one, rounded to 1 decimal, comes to 2.9 angstrom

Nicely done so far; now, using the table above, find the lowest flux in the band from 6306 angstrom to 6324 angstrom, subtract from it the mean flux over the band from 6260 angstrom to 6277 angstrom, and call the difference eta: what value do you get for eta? -0.58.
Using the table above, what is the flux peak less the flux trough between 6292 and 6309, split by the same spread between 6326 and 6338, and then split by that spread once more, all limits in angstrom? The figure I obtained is 22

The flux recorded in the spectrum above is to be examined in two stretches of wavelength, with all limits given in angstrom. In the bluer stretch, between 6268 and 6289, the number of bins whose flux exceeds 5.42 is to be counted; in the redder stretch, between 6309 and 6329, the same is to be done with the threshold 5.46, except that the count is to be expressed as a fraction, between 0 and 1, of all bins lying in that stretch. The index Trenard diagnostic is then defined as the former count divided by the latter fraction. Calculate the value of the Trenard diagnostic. 42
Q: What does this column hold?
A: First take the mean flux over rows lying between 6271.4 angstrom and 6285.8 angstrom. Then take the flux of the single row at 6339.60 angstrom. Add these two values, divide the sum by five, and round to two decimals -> 2.21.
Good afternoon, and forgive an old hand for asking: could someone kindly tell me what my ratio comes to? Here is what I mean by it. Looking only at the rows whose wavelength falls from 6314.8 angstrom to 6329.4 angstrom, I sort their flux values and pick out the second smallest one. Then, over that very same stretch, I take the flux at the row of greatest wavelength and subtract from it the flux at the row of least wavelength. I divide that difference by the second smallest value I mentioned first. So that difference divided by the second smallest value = 0.10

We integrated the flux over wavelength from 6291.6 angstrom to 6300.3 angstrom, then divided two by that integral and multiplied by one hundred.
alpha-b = 4.10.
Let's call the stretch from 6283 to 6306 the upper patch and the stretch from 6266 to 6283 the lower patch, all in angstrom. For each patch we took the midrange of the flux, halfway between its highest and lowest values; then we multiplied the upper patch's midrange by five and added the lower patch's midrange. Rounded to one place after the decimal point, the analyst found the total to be 33.8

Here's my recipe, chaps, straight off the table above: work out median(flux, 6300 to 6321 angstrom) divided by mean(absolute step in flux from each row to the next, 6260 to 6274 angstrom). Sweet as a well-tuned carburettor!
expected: 20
